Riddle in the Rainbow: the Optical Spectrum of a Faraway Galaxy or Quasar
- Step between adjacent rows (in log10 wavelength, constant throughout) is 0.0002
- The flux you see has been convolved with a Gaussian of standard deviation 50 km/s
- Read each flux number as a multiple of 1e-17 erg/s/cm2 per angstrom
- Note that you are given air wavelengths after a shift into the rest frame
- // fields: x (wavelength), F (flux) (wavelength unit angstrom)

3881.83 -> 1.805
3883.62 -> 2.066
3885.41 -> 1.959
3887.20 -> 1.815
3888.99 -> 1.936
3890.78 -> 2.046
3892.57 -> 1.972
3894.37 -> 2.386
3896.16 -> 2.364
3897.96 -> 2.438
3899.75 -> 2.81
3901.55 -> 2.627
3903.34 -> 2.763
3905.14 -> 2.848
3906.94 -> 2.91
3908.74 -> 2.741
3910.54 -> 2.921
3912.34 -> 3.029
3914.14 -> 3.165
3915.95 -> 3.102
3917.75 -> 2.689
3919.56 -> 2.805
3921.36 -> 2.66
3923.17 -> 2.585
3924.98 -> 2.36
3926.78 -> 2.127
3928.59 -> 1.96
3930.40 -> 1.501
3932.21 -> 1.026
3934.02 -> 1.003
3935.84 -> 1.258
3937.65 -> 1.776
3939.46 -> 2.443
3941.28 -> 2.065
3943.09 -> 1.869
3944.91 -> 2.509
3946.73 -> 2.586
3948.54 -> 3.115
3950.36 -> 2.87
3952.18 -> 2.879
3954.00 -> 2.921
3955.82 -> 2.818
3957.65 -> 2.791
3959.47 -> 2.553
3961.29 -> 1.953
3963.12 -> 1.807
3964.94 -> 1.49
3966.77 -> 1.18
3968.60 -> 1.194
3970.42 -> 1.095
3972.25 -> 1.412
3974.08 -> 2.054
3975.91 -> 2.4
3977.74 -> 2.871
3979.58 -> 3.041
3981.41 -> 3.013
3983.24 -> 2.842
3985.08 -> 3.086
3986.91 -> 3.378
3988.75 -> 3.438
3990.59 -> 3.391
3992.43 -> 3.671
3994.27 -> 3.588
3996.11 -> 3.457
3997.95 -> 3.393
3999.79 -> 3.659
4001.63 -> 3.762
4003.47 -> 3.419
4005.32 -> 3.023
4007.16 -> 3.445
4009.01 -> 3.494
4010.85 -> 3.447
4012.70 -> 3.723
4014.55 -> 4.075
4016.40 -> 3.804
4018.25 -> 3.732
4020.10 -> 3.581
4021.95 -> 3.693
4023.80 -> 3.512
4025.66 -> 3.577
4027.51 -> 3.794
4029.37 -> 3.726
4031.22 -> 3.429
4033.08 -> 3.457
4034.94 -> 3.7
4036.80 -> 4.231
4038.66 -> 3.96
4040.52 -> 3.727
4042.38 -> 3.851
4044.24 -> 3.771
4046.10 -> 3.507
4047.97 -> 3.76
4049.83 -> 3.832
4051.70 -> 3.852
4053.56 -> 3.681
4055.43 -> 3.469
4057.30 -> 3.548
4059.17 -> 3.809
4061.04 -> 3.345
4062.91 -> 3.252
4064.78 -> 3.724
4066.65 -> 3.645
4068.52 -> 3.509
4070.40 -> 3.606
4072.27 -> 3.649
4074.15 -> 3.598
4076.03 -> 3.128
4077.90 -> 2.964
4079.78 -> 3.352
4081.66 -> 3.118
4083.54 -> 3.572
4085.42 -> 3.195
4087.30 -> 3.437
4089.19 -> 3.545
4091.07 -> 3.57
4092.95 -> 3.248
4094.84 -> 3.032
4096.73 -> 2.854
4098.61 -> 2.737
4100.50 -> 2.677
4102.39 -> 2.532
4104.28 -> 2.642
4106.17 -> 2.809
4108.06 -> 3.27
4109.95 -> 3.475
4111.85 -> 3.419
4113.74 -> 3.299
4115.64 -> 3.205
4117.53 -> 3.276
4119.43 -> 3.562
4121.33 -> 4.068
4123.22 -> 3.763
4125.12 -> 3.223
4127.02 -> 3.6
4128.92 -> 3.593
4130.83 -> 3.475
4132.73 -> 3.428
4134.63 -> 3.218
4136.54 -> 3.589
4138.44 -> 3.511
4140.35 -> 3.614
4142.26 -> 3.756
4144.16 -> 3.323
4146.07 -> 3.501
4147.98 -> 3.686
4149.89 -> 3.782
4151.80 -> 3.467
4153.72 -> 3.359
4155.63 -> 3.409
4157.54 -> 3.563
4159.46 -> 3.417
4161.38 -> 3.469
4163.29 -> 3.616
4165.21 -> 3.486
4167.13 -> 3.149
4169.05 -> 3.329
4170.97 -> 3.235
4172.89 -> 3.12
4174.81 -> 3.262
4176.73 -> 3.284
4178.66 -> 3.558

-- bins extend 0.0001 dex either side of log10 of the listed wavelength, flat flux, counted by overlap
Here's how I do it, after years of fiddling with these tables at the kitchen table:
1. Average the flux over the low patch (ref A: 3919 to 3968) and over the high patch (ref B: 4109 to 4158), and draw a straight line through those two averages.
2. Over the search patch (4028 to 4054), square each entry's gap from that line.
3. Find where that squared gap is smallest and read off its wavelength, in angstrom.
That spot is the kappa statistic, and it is 4046.10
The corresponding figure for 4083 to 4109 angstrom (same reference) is 4085.42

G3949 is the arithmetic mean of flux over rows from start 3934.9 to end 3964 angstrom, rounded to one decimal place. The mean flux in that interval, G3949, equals 2.4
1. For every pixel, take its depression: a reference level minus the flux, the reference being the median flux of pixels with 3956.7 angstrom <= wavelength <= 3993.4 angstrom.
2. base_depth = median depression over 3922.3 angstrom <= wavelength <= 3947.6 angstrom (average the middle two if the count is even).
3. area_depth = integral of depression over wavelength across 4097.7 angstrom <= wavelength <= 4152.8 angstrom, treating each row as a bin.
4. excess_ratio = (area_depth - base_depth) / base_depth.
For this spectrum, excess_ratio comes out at -59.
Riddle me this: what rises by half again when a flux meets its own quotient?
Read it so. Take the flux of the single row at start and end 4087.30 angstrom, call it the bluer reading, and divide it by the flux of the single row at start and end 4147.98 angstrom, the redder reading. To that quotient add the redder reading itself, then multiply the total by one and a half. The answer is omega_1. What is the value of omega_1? 6.9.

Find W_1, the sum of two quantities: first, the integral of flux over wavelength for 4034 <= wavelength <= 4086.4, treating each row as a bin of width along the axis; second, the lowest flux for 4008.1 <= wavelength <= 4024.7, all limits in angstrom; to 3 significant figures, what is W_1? 191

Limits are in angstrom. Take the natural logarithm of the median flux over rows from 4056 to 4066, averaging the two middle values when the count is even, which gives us 1.27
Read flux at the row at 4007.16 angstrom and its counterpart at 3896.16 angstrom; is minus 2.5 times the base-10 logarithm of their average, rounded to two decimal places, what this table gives -1.16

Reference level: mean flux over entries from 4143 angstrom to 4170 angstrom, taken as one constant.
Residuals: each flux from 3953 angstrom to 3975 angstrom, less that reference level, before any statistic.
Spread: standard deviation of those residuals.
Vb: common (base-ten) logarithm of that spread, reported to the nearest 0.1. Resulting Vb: -0.2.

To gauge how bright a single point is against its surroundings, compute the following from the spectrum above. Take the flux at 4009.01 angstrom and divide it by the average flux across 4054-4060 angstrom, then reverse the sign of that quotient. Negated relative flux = -0.97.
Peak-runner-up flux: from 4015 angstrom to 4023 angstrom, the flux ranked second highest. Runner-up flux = 3.732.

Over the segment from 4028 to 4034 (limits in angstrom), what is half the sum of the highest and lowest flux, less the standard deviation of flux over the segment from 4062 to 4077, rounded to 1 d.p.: 3.4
